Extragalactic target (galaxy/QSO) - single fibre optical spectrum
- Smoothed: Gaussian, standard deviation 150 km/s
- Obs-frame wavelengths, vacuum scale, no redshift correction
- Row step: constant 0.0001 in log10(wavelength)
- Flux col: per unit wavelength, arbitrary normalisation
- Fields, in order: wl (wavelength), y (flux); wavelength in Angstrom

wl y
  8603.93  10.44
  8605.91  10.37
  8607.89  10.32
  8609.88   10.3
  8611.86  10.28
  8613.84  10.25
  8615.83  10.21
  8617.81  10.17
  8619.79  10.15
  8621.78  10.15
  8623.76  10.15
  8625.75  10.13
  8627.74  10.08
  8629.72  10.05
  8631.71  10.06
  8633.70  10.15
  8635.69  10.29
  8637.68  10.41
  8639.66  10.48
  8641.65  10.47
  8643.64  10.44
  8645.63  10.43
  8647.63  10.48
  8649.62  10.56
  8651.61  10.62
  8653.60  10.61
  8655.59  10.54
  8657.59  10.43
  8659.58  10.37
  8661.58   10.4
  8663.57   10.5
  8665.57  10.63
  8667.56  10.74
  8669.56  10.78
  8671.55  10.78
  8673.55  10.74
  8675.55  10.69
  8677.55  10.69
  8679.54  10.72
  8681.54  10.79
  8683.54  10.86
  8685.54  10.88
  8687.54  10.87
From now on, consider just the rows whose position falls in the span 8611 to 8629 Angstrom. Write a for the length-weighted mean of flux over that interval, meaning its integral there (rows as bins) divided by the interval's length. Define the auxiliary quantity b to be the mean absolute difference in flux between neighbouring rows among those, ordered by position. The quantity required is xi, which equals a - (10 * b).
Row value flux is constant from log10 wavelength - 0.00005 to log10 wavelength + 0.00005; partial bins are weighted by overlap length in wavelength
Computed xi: 9.92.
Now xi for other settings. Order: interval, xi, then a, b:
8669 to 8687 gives 10.43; 10.8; 0.035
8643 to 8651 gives 10.01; 10.5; 0.047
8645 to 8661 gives 9.87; 10.5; 0.063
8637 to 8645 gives 10.10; 10.5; 0.037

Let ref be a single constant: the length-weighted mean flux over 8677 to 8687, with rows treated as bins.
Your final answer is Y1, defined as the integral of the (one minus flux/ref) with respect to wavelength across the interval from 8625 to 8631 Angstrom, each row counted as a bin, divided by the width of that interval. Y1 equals 0.07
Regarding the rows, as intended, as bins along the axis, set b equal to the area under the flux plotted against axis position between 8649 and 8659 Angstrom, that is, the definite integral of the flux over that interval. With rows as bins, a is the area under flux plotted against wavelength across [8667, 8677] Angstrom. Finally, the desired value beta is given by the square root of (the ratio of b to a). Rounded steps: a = 107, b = 105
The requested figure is 0.99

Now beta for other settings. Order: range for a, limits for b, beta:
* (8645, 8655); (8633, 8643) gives 0.99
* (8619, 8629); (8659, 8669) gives 1.02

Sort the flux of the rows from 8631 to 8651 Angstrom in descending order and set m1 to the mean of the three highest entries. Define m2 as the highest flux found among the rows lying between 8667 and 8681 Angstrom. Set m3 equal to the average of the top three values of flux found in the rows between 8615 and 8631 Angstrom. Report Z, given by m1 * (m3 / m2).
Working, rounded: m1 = 10.5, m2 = 10.78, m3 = 10.18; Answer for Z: 9.9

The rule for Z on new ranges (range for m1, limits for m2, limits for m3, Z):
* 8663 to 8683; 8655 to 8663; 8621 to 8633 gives 10.4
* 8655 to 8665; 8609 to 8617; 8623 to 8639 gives 10.5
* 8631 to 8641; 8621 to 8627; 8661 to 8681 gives 11.0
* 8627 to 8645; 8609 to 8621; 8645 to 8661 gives 10.8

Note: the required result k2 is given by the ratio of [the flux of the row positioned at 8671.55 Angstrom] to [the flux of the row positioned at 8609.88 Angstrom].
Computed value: 1.05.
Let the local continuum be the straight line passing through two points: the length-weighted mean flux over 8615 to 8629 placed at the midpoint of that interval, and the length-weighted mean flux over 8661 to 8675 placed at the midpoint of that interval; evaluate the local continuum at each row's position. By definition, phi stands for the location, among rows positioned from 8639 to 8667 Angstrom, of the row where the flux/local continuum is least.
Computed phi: 8659.58 Angstrom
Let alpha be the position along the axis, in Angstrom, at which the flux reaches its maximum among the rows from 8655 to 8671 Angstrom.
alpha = 8669.56 Angstrom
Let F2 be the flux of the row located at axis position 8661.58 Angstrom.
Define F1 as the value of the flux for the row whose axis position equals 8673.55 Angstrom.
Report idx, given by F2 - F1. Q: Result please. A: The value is -0.34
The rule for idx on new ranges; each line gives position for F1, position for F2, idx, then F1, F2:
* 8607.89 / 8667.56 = 0.42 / 10.32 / 10.74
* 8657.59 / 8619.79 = -0.28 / 10.43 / 10.15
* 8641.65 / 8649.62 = 0.09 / 10.47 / 10.56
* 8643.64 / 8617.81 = -0.27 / 10.44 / 10.17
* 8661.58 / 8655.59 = 0.14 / 10.4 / 10.54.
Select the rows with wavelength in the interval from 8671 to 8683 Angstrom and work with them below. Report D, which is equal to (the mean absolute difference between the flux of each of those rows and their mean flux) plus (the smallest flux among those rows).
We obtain 10.7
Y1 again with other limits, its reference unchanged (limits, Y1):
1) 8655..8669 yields 0.03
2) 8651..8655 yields 0.02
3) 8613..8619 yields 0.06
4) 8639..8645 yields 0.03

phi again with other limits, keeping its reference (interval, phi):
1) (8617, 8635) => 8631.71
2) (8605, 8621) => 8619.79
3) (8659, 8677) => 8659.58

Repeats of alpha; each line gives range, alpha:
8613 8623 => 8613.84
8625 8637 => 8635.69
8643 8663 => 8651.61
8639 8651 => 8649.62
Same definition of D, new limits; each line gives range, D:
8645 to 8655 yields 10.5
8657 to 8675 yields 10.5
